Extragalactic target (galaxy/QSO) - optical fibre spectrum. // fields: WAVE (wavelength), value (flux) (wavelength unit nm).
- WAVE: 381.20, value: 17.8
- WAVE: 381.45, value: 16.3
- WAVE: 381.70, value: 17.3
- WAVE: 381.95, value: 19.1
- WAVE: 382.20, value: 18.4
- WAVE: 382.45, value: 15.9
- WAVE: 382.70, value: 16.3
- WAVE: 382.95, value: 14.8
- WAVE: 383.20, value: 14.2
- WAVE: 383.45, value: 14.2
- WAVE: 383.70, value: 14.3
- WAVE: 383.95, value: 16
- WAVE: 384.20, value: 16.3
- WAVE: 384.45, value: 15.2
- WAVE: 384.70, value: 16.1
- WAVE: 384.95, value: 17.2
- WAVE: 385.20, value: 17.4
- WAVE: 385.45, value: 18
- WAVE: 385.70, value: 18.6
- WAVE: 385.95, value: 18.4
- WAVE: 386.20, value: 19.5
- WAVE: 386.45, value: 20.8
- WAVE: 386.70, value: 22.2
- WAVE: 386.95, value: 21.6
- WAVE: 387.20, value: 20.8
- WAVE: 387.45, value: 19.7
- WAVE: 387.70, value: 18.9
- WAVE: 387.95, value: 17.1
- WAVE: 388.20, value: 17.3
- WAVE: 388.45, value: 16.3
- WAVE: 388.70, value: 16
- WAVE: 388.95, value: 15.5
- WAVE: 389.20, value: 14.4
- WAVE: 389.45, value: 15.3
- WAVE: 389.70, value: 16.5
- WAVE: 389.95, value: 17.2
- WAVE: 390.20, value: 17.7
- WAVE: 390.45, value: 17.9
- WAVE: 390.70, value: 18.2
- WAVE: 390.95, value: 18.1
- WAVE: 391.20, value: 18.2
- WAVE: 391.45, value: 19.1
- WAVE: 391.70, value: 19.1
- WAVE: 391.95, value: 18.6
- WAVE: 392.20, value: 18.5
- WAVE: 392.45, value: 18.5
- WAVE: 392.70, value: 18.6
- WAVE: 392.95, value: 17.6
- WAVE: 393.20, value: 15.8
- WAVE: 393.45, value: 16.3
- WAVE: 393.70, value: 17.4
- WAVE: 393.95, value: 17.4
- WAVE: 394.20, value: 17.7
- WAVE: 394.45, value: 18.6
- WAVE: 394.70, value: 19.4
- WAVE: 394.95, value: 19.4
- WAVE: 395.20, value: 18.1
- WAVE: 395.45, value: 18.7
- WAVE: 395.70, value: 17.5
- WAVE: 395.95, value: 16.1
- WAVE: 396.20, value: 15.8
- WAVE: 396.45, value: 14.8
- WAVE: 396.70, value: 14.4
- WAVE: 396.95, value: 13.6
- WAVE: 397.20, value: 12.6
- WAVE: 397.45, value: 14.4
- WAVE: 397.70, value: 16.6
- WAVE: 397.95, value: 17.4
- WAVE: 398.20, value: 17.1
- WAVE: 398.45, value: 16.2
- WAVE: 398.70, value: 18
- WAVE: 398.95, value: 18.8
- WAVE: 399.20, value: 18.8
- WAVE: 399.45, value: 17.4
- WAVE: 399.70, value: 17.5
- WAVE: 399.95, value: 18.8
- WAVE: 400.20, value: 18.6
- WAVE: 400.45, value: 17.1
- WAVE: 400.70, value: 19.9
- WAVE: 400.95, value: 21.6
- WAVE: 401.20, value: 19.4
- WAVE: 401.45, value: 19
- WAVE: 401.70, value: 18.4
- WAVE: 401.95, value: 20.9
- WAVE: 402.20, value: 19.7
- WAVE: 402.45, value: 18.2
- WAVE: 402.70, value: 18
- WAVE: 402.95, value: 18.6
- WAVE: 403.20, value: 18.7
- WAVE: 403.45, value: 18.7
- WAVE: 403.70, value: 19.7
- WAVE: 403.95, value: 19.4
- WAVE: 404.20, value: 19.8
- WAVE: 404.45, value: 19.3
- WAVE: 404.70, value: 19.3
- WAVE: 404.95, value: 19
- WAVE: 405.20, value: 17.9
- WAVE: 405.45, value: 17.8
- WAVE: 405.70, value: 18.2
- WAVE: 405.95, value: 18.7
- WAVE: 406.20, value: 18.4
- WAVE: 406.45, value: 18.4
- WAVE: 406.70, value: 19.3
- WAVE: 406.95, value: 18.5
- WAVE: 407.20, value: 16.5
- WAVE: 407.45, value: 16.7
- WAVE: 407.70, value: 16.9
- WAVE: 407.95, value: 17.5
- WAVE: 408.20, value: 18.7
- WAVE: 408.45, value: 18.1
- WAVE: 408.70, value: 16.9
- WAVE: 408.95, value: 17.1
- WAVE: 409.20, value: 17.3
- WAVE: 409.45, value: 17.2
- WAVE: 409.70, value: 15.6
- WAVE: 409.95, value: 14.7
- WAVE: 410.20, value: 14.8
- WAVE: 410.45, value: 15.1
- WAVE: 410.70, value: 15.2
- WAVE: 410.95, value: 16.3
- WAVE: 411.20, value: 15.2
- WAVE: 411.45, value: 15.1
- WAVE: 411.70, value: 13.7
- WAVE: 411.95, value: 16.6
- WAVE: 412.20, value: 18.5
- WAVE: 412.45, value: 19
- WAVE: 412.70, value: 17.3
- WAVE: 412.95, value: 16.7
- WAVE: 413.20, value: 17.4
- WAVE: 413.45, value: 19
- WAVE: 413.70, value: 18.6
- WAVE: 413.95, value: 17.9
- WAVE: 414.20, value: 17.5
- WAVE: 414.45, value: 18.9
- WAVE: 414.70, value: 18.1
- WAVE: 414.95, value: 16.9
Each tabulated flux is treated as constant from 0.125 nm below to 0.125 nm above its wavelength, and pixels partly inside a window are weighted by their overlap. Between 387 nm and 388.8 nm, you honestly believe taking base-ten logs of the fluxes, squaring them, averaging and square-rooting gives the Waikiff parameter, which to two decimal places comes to 1.25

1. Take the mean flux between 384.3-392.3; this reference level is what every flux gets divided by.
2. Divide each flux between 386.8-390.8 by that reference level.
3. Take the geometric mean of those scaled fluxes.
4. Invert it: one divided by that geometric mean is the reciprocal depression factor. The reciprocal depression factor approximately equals 1.03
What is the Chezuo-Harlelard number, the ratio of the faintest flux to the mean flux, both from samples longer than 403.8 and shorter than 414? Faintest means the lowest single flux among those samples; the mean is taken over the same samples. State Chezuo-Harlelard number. 0.79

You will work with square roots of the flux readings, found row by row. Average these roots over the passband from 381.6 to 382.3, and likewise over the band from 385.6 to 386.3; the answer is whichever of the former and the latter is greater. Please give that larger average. 4.34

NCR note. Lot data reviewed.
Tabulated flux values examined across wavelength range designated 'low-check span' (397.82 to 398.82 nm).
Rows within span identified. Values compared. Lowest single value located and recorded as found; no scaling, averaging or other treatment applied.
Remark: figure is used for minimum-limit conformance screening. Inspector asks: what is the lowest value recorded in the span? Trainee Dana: 16.2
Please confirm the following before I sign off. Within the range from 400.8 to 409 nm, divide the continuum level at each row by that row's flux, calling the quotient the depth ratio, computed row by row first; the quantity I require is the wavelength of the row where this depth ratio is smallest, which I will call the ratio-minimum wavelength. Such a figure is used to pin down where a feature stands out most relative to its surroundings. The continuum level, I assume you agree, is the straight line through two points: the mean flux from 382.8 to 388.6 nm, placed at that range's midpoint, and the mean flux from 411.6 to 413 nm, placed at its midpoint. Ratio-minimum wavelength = 400.95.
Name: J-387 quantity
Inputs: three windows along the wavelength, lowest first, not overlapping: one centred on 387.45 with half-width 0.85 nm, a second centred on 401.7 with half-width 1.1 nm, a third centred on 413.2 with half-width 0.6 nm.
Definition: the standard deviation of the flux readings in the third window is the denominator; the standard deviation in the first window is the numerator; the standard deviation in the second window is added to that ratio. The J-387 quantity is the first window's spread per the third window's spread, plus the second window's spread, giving 3.3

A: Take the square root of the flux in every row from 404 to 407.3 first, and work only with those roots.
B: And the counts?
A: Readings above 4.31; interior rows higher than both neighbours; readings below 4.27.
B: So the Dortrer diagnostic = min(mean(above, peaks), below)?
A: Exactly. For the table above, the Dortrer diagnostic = 4.0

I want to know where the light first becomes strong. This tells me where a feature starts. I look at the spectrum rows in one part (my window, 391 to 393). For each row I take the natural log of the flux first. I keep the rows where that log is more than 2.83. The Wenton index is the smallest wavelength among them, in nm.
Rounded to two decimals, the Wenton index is 391.20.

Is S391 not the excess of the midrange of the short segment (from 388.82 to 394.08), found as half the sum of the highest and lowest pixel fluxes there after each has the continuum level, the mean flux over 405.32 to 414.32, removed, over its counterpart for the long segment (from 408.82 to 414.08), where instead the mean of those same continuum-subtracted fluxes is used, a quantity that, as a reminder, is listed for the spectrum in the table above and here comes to 0.16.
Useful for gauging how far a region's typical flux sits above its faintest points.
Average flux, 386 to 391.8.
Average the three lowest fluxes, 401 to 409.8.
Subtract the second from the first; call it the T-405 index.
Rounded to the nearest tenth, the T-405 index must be 1.9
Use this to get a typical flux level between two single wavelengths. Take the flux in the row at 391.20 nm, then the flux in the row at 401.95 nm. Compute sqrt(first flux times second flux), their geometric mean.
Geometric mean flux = 19.5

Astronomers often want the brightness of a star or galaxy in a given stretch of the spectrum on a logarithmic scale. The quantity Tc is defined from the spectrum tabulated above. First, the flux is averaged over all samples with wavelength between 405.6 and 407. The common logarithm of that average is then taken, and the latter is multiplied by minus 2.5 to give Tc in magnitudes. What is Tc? -3.17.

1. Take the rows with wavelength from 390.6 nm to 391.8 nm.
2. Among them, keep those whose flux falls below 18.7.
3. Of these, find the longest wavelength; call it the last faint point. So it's 391.20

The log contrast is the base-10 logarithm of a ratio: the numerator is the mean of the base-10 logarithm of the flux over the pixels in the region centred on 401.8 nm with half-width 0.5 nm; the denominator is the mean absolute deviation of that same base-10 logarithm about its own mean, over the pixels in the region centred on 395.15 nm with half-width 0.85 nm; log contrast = 1.78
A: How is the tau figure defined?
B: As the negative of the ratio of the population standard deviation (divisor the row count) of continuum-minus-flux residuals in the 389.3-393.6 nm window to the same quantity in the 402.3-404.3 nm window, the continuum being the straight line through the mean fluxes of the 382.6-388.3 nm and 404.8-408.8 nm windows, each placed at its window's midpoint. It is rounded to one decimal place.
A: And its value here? -1.8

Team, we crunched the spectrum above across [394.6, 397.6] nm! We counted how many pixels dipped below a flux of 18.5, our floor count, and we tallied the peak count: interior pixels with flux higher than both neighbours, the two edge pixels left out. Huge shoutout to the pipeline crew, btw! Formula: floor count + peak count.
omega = 10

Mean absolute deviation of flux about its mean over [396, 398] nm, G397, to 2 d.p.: 1.24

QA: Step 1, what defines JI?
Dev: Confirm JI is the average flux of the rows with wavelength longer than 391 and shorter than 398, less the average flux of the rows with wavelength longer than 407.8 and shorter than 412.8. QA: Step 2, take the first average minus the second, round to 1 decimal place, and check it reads 0.7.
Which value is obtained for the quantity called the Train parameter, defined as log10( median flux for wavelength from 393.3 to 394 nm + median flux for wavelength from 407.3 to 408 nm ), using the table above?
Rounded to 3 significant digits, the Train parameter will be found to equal 1.54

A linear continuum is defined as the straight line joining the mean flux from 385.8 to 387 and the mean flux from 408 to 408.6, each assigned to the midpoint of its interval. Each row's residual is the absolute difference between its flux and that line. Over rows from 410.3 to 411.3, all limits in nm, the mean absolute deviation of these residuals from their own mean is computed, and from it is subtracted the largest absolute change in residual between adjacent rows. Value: -0.69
